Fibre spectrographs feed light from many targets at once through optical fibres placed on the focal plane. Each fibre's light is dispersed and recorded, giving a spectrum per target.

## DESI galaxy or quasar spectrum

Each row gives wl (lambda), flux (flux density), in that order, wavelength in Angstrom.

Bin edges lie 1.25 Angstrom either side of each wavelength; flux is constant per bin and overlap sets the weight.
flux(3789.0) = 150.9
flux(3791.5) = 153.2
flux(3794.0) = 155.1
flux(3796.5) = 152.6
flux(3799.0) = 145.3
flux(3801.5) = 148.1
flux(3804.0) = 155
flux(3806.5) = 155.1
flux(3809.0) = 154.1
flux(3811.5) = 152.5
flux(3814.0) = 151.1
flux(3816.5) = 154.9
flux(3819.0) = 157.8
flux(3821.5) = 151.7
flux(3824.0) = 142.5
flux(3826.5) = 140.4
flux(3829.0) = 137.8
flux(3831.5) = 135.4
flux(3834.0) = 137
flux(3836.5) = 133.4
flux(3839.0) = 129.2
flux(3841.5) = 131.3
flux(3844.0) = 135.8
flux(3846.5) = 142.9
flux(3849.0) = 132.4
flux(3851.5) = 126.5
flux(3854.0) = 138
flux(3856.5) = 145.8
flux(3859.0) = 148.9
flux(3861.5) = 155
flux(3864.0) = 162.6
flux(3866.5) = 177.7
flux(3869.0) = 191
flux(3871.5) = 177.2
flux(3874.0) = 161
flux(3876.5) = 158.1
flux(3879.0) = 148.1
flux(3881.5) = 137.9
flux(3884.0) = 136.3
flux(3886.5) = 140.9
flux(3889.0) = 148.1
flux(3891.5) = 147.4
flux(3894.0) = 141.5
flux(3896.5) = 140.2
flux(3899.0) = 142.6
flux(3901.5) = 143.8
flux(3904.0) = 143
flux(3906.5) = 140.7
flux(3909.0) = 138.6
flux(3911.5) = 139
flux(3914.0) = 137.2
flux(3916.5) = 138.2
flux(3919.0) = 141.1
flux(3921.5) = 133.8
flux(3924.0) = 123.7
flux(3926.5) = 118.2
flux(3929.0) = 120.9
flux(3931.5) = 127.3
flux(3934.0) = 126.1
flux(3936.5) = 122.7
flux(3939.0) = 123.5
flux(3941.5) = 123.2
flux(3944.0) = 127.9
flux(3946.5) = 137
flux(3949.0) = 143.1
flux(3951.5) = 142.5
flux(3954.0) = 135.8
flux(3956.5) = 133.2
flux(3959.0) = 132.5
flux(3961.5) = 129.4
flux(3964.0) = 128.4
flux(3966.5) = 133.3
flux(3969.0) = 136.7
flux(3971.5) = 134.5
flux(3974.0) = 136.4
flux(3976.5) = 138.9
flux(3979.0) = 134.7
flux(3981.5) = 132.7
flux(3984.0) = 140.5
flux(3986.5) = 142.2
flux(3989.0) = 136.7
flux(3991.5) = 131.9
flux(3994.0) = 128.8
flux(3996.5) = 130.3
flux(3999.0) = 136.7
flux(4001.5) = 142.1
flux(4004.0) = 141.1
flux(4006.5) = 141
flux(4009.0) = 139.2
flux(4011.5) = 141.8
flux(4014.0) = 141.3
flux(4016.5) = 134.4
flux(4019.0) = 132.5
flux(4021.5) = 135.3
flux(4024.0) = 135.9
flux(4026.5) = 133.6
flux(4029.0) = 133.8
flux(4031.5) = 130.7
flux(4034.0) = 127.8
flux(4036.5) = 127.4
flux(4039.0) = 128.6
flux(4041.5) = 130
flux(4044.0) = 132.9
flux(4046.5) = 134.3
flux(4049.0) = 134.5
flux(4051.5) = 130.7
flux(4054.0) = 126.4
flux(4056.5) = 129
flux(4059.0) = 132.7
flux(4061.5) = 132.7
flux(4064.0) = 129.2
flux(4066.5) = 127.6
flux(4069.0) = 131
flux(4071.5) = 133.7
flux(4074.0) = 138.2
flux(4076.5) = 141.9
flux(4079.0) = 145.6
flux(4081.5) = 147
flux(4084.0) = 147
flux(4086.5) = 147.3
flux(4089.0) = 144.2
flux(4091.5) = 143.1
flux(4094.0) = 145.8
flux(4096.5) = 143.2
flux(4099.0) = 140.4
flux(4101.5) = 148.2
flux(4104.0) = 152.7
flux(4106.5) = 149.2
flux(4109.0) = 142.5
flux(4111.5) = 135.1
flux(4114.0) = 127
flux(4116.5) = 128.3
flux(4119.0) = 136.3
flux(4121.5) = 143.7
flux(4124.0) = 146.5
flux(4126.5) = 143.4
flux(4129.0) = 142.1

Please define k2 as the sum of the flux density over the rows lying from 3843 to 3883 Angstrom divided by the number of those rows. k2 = 152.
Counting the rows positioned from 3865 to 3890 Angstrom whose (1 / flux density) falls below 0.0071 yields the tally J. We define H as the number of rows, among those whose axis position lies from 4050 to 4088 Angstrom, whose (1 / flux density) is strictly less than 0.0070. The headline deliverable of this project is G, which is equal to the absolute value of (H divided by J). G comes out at 0.5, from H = 4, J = 8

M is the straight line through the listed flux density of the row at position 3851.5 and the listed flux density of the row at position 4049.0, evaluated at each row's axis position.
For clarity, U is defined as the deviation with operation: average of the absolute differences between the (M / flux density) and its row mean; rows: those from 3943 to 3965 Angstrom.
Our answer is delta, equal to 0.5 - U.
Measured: 0.466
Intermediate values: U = 0.034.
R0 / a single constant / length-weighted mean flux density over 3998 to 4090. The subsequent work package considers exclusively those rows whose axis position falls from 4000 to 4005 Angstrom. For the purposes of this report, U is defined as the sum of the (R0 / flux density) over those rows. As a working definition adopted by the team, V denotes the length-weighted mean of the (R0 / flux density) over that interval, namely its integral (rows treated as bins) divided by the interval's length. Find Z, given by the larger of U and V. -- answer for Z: 1.92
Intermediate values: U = 1.9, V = 0.96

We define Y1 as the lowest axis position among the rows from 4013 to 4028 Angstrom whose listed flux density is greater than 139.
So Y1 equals 4014.0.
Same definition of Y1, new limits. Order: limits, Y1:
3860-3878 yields 3861.5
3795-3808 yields 3796.5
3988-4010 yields 4001.5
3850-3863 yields 3856.5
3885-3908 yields 3886.5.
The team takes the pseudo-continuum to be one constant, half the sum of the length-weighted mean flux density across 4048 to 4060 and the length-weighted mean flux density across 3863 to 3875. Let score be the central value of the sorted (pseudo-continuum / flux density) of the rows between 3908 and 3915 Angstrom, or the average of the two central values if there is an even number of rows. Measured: 1.10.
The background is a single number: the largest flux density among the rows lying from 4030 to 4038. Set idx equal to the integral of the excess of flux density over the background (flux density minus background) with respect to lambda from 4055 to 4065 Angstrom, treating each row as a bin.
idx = 1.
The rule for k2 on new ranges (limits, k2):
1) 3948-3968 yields 135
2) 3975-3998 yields 135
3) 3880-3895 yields 142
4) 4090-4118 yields 141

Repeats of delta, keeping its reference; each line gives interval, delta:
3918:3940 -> 0.459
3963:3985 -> 0.481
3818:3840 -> 0.457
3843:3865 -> 0.446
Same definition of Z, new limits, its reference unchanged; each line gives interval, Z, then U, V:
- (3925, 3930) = 2.27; 2.3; 1.13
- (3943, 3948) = 2.05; 2.1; 1.02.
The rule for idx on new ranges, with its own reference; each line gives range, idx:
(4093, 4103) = 139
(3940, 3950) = 16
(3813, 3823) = 230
